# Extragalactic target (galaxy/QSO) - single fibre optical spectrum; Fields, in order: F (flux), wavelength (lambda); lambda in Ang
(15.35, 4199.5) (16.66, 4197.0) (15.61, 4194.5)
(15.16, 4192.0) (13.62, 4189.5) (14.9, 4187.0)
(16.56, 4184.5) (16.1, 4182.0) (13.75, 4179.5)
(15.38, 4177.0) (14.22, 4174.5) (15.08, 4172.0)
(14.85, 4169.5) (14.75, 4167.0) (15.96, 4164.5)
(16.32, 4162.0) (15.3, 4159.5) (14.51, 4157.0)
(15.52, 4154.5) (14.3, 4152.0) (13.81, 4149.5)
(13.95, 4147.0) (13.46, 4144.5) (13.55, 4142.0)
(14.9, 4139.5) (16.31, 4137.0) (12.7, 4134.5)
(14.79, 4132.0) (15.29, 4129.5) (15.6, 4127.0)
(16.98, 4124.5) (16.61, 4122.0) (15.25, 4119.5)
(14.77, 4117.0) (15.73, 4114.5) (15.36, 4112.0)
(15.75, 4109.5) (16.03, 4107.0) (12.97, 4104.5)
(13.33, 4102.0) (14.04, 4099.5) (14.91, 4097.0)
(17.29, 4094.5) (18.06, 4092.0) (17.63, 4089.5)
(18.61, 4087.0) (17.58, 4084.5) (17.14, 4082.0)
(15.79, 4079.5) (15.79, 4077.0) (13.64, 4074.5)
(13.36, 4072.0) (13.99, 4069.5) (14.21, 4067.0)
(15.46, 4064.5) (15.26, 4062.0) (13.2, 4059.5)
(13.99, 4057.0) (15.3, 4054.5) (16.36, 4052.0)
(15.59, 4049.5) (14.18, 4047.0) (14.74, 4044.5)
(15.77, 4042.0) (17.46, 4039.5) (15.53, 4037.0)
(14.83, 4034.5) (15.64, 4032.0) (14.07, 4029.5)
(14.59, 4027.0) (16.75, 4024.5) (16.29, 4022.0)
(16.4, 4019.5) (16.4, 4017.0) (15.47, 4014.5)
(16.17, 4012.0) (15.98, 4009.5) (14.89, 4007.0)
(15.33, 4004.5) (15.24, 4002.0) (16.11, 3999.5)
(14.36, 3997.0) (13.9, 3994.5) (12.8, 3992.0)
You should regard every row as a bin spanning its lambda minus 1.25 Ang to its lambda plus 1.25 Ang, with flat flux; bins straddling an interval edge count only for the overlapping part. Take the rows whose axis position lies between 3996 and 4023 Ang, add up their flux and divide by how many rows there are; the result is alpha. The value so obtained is 15.69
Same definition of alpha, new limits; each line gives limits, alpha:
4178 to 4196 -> 15.10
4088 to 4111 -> 15.56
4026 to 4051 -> 15.24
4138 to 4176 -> 14.70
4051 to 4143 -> 15.34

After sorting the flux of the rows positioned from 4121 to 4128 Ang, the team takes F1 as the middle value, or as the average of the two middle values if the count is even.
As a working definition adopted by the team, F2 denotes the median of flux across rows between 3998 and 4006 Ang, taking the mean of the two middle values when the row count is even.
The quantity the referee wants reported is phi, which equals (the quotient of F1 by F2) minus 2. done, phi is -0.92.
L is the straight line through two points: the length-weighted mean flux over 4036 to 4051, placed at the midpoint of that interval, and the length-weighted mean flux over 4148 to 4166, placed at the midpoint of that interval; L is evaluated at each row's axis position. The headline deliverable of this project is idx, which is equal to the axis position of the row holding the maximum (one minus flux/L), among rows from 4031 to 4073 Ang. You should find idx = 4059.5 Ang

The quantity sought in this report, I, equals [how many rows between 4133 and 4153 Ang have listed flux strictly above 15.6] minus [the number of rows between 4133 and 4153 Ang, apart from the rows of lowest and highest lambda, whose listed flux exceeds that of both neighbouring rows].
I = -1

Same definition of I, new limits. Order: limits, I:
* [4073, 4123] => 8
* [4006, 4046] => 5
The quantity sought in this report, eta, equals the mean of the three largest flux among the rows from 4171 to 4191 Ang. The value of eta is 16.0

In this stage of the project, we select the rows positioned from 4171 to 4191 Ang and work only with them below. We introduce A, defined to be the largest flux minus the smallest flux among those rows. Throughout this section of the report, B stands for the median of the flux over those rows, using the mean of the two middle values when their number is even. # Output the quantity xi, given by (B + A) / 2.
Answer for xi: 9.0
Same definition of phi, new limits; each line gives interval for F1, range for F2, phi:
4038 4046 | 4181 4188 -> -1.02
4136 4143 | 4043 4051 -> -0.99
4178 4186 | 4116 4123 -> -0.94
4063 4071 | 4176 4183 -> -1.08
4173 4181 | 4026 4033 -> -1.03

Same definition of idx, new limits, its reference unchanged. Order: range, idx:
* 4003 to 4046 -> 4029.5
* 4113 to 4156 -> 4134.5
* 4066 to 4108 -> 4104.5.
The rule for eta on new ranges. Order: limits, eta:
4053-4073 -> 15.3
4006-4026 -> 16.5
